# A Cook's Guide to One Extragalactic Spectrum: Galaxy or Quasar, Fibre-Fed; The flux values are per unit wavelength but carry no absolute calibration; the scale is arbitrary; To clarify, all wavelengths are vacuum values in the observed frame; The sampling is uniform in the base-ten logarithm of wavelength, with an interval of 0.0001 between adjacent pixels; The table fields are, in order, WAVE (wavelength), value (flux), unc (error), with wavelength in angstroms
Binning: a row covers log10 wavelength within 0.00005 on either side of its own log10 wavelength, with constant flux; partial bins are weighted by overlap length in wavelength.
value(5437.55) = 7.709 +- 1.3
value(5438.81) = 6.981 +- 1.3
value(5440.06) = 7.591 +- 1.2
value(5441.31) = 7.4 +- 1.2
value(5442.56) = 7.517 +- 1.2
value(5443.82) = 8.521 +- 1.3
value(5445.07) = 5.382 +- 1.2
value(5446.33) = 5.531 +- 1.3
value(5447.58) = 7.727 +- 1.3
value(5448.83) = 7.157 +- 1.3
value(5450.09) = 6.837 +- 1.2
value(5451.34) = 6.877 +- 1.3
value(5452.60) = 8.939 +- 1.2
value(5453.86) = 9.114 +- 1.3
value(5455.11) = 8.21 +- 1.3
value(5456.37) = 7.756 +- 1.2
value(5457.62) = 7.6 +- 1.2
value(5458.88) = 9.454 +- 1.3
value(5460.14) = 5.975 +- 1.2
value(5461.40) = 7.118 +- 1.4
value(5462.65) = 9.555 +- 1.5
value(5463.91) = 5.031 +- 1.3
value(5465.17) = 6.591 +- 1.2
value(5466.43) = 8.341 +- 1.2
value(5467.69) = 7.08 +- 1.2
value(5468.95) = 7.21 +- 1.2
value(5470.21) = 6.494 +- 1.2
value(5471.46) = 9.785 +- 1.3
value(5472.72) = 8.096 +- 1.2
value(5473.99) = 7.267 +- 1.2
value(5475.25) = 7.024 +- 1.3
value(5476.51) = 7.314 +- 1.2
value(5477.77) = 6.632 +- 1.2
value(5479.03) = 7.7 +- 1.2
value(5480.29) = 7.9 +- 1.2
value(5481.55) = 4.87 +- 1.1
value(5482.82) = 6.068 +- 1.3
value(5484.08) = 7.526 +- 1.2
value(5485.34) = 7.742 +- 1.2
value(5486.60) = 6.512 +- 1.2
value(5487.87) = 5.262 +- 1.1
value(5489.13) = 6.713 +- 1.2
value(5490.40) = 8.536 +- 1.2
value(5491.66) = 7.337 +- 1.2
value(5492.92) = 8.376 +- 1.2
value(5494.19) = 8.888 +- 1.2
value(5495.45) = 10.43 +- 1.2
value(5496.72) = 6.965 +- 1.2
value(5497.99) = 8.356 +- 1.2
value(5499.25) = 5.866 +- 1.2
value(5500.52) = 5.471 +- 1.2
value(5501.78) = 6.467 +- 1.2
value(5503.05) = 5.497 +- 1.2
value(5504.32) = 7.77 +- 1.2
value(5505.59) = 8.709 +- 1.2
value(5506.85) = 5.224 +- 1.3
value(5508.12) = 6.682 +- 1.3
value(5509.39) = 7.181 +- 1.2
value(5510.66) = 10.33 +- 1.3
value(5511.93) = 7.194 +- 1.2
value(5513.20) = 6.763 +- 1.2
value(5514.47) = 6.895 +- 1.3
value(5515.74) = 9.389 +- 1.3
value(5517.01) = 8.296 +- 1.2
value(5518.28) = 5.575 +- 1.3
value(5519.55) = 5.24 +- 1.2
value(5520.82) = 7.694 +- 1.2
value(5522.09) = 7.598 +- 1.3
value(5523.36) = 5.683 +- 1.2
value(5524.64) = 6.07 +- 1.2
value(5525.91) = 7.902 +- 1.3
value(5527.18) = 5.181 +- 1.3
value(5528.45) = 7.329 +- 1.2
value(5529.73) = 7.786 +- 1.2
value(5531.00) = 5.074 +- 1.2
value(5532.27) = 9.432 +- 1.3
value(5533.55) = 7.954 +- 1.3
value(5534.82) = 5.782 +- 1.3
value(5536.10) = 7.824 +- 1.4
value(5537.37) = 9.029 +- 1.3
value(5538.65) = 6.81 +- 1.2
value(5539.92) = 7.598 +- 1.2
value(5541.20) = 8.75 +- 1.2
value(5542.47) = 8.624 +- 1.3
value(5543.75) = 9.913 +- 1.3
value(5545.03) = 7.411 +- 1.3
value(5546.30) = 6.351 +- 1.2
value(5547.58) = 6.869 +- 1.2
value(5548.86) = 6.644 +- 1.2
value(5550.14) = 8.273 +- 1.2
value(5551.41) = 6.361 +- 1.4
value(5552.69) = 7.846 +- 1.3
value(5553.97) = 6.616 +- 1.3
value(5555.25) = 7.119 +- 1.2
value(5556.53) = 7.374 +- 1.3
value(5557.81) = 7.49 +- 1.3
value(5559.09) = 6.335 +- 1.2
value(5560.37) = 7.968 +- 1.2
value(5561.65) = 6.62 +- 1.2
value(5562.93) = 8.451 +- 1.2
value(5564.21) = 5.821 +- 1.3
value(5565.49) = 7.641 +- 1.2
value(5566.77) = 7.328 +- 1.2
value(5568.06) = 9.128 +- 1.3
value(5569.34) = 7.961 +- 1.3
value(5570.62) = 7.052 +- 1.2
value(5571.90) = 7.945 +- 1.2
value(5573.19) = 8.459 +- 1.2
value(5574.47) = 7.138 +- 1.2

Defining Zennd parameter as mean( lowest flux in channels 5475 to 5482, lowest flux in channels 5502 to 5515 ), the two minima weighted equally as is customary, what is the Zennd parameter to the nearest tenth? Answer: 5.0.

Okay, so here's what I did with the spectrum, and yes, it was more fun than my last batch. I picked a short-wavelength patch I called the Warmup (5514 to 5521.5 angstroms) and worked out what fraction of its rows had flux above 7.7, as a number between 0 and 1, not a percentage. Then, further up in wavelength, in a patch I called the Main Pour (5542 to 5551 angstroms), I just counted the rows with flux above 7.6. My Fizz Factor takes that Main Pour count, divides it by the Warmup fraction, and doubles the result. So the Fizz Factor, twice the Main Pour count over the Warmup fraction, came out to 18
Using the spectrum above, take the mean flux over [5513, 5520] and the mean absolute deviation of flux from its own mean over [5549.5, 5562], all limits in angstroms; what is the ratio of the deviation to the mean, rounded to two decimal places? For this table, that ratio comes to 0.08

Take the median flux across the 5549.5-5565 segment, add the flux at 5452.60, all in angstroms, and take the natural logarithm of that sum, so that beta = 2.78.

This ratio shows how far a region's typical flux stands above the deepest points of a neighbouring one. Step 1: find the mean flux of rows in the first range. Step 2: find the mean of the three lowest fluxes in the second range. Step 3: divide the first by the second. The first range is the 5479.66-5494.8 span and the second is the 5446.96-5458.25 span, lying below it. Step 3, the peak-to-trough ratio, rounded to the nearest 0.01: 1.03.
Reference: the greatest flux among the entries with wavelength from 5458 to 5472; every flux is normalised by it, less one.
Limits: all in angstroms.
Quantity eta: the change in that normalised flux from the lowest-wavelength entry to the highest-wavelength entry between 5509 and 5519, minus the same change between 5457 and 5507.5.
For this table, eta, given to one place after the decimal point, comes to 0.1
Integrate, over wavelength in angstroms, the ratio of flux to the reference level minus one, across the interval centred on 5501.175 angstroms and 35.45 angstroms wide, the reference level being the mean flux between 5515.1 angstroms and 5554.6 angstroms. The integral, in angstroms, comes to 0.17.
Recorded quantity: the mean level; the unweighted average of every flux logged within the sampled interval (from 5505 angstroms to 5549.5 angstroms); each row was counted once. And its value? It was 7.34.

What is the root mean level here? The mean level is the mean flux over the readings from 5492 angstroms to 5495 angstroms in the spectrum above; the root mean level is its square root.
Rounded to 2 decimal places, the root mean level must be 2.94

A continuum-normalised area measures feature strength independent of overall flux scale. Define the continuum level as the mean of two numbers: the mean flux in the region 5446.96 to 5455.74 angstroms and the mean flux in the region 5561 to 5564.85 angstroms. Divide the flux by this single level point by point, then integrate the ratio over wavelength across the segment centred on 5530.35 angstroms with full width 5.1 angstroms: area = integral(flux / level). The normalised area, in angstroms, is 5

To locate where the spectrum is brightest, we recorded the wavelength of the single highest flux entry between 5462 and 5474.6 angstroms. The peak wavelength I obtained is 5471.46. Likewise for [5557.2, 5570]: 5568.06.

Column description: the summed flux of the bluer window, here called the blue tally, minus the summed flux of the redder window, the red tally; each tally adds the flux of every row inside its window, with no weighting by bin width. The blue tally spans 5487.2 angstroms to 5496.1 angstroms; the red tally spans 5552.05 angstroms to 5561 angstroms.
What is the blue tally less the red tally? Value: 4.8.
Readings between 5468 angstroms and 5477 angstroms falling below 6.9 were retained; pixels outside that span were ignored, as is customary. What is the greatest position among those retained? 5470.21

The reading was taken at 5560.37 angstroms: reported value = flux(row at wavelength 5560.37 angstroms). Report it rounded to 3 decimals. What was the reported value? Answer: 7.968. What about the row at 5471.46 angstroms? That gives 9.785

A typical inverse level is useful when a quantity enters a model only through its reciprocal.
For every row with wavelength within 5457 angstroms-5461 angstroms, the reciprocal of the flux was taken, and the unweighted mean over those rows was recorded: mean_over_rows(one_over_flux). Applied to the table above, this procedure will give 0.135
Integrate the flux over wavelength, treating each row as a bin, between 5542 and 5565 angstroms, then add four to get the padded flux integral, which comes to 173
